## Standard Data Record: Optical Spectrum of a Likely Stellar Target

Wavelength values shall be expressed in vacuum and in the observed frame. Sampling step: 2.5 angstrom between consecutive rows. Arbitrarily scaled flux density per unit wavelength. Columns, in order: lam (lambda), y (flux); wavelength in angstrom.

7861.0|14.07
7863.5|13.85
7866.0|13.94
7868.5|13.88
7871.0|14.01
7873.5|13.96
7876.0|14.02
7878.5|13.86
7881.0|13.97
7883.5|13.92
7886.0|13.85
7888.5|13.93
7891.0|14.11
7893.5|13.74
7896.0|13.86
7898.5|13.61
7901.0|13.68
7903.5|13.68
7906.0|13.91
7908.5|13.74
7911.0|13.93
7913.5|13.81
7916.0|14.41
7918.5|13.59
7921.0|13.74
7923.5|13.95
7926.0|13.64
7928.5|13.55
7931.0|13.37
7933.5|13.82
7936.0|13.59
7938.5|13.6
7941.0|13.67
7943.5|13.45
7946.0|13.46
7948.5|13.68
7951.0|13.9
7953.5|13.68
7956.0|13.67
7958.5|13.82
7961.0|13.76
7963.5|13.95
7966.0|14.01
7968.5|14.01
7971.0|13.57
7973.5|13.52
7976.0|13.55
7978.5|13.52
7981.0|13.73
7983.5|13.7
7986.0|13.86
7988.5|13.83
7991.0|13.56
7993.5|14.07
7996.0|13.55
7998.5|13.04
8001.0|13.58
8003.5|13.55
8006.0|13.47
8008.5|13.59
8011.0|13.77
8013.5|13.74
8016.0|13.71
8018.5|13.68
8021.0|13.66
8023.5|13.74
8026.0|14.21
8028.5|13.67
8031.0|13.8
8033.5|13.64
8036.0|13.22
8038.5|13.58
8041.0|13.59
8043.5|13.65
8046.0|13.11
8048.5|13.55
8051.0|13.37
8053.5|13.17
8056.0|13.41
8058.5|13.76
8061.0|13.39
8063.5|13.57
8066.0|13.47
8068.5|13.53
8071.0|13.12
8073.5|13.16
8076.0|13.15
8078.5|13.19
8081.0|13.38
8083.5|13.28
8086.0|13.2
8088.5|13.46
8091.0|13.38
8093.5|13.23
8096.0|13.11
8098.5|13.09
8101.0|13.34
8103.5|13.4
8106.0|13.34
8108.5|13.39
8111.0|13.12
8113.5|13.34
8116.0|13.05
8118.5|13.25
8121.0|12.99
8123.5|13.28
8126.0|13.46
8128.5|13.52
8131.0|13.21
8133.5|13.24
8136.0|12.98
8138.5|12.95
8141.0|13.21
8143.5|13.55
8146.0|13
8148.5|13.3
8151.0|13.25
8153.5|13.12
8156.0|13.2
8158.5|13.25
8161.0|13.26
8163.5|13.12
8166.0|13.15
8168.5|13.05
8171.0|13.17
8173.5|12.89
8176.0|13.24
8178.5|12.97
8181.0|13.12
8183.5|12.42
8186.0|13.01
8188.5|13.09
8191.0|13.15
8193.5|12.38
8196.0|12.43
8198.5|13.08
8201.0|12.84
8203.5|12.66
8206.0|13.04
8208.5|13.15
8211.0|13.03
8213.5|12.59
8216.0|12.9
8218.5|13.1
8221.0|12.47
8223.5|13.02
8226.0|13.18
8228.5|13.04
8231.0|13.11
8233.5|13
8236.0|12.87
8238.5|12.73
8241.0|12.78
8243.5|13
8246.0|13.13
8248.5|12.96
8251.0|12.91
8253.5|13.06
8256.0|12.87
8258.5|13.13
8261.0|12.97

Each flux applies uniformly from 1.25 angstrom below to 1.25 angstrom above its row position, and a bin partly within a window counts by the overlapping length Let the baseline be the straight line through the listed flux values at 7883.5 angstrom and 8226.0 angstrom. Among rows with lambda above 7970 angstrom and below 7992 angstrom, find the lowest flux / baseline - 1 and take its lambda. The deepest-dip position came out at 7973.5 angstrom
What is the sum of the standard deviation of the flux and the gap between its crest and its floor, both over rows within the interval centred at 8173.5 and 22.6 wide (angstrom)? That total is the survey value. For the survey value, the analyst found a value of 1.1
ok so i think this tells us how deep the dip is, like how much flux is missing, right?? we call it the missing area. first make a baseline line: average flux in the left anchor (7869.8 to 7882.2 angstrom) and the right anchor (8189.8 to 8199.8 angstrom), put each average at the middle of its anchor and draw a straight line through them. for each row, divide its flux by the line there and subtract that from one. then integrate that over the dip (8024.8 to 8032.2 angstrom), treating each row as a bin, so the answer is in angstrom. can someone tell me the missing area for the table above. -0.28 angstrom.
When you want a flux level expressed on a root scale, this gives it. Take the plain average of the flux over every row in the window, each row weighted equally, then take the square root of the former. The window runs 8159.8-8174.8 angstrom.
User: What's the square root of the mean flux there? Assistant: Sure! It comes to 3.62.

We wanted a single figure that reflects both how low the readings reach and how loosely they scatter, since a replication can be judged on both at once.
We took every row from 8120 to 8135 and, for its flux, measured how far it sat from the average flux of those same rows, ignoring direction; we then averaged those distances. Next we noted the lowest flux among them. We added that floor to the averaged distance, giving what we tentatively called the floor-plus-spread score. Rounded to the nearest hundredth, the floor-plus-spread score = 13.13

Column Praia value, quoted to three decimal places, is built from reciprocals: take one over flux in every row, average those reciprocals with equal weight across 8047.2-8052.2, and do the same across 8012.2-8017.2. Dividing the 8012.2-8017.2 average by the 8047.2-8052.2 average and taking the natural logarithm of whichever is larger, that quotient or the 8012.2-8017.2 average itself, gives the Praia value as -0.020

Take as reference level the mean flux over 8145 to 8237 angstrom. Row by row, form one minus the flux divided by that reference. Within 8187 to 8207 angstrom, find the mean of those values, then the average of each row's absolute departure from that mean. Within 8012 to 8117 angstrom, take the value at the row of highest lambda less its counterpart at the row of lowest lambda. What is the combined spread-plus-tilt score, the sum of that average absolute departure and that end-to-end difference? 0.073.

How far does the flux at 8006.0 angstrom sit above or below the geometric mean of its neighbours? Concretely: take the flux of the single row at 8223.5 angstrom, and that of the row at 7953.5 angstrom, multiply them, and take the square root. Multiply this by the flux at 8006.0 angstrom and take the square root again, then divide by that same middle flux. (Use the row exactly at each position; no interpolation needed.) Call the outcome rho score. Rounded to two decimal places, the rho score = 1.00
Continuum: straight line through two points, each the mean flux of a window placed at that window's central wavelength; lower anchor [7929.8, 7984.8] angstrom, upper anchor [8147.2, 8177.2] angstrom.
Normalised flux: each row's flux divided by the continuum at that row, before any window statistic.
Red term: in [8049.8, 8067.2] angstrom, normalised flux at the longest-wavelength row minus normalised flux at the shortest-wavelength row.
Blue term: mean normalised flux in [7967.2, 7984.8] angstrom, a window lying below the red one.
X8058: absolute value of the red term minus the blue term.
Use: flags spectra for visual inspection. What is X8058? 0.99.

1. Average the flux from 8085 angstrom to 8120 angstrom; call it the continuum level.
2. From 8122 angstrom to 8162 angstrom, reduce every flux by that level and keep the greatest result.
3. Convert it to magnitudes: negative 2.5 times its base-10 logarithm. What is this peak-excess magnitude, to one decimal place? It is 1.4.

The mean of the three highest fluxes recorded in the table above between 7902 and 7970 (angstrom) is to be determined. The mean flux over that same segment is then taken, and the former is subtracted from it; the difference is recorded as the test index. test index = -0.39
